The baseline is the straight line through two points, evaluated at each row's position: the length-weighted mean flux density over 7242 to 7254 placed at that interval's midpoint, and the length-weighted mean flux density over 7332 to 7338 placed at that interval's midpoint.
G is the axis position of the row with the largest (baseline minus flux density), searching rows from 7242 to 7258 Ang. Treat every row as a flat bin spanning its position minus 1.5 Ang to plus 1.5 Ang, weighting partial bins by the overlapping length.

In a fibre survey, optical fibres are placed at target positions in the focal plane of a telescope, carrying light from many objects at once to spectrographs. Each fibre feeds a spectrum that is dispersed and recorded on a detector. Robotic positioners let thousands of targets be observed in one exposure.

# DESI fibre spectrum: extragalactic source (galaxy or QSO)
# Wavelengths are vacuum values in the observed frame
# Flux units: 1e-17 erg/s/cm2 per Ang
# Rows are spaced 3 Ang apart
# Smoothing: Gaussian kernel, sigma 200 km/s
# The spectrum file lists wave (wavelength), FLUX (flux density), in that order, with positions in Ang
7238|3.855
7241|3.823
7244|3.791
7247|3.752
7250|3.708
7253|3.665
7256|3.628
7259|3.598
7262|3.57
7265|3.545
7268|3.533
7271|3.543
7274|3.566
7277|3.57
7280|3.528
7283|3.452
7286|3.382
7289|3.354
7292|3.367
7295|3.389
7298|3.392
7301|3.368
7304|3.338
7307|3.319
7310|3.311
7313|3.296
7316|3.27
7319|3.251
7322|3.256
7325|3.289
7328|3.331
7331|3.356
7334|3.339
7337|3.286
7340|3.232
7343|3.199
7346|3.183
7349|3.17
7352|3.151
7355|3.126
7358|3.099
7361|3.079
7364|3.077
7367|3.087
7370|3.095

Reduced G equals 7256 Ang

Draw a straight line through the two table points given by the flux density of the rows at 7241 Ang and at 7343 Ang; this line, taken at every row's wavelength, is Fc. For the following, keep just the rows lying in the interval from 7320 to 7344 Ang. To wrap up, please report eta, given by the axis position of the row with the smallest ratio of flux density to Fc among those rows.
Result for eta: 7322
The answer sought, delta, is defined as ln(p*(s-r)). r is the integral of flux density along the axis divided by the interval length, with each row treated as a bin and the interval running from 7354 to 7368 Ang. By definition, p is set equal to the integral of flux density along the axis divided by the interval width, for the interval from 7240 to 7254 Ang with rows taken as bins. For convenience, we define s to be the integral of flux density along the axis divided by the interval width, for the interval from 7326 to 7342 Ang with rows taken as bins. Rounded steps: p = 3.7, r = 3.09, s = 3.30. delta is -0.23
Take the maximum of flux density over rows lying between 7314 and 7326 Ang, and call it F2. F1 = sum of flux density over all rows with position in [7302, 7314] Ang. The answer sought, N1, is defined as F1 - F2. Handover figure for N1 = 10.0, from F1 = 13.3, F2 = 3.289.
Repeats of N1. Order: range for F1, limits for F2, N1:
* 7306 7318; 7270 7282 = 9.6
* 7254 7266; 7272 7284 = 10.8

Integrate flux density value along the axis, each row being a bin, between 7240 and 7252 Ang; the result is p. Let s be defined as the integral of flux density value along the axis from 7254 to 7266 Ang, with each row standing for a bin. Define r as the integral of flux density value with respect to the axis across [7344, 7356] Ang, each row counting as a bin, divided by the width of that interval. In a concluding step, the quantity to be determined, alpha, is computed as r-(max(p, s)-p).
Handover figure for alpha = 3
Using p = 45.1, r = 3.16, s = 43.1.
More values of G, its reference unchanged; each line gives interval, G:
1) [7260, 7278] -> 7265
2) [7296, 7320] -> 7319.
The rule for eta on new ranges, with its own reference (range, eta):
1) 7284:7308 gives 7289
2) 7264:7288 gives 7286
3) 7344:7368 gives 7361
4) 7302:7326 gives 7307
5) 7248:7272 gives 7265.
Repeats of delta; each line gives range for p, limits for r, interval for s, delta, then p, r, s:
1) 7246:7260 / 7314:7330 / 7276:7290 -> -0.45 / 3.7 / 3.28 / 3.46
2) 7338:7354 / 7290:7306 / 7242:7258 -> 0.08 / 3.2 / 3.37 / 3.71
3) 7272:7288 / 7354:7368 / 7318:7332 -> -0.34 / 3.5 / 3.09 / 3.30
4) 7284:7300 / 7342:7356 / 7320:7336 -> -0.71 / 3.4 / 3.17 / 3.31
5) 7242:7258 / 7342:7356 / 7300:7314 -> -0.52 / 3.7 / 3.17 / 3.33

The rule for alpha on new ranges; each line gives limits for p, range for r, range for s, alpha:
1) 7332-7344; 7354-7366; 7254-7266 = -1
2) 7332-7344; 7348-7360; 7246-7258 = -2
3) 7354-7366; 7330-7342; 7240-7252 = -5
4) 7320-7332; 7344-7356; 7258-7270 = 0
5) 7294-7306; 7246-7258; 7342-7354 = 4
